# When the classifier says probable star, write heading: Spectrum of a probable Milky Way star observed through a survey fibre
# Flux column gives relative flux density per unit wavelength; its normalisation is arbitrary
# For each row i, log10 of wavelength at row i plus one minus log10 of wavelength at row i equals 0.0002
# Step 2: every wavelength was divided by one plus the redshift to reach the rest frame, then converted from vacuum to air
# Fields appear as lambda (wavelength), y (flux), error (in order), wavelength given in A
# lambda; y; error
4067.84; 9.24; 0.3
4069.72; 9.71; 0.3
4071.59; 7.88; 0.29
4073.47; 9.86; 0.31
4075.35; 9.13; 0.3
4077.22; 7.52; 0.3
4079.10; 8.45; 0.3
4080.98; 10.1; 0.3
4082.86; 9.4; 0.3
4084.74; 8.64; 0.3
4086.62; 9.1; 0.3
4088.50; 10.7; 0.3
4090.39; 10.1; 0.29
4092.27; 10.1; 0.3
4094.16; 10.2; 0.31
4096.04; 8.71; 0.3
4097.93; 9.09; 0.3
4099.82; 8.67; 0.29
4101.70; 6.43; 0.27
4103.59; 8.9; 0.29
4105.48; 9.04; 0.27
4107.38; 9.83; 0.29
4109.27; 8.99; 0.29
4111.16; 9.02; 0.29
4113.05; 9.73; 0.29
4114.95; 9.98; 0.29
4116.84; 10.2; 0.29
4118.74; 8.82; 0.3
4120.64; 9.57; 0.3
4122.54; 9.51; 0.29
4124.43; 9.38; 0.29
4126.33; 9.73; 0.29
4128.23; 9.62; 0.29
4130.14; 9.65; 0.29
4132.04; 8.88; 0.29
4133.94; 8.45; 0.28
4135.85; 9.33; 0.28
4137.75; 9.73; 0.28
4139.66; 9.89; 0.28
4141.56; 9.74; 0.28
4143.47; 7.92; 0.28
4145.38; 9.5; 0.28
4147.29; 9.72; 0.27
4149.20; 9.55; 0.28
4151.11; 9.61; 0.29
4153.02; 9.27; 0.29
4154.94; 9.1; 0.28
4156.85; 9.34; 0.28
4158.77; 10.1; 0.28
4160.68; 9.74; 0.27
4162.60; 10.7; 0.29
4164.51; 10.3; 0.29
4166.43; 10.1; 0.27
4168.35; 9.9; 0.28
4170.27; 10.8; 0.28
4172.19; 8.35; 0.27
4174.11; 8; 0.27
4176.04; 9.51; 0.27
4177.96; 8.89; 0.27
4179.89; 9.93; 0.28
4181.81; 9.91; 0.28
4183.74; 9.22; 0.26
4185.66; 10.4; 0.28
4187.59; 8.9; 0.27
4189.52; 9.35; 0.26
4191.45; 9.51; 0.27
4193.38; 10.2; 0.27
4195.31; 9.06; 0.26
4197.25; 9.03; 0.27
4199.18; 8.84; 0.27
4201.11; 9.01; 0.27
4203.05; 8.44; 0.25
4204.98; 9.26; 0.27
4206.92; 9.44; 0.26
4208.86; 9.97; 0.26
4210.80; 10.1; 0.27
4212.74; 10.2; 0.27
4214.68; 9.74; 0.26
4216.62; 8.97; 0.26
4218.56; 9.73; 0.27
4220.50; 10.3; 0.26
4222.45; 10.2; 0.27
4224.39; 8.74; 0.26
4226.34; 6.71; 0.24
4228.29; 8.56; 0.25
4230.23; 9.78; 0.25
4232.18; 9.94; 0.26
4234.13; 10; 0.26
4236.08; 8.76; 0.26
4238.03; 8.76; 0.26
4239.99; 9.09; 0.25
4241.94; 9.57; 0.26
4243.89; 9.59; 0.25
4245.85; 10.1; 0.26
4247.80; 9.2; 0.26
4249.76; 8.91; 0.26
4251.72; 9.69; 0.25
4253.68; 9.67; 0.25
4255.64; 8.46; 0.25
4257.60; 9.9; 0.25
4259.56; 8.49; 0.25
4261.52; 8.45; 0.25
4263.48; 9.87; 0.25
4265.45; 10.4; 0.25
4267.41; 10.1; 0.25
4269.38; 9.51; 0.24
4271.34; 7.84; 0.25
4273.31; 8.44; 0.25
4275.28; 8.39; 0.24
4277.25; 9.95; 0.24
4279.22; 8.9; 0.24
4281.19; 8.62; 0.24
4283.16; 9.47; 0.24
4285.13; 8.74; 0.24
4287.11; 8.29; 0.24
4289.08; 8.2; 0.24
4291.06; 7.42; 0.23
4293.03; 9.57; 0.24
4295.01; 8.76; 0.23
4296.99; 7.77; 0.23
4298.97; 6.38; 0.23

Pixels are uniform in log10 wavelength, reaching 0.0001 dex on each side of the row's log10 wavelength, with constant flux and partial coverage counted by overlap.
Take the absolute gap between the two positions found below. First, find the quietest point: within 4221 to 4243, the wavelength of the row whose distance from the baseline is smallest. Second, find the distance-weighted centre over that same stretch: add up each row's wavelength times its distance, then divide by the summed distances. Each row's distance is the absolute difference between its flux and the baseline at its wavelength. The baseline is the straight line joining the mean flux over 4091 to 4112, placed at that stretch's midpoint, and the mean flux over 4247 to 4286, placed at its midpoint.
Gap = 10.5 A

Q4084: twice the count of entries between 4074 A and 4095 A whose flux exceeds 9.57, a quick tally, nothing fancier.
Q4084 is 10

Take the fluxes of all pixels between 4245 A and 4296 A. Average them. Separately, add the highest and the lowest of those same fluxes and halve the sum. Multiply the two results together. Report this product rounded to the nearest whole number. 81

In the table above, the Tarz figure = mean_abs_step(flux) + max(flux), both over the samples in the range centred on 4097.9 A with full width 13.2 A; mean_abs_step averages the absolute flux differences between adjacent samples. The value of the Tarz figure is 11.4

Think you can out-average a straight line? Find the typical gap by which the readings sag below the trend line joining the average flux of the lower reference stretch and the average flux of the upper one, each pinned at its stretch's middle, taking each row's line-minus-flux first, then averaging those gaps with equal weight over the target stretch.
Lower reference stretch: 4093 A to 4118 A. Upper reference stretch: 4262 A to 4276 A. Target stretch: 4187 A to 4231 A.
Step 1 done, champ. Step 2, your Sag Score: -0.12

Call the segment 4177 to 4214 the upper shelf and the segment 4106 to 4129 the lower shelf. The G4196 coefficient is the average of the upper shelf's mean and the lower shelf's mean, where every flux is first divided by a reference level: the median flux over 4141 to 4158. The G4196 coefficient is 1.00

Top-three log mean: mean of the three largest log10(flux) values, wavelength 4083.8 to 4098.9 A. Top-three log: 1.01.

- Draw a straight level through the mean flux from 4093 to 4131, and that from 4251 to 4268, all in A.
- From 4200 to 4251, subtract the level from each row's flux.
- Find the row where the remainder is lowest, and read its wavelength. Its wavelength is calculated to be 4226.34 A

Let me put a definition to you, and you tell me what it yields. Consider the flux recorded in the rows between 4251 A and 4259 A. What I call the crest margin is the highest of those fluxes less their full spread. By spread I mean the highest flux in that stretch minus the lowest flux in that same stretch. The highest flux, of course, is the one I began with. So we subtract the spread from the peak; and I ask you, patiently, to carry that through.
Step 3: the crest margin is 8.5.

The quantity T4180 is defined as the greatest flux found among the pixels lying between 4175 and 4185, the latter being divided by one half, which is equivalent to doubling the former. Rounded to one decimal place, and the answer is 19.9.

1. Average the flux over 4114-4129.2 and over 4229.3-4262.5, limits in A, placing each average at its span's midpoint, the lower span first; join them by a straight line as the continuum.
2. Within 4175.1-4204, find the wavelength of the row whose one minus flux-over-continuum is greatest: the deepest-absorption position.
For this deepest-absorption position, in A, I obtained 4203.05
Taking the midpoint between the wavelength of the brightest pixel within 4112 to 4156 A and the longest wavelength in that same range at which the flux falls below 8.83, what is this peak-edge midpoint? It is 4130.2 A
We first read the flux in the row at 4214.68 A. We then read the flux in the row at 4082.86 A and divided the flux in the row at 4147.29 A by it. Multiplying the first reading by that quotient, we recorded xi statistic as 10.1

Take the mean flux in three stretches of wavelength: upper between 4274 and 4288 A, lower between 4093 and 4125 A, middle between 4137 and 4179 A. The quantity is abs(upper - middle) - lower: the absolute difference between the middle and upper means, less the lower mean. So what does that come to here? -8.55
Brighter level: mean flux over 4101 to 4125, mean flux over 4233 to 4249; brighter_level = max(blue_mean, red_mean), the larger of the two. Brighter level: 9.38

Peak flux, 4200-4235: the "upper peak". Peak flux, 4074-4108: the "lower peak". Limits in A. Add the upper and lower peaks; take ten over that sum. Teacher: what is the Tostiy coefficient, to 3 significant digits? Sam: 0.476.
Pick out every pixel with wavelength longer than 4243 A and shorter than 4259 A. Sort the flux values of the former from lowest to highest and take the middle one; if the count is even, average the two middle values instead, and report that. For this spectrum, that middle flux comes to 9.63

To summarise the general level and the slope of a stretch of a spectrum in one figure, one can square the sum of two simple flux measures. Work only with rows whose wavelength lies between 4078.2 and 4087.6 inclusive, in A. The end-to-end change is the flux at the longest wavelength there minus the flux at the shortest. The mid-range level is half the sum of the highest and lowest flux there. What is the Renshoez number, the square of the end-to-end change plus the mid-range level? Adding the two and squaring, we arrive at 99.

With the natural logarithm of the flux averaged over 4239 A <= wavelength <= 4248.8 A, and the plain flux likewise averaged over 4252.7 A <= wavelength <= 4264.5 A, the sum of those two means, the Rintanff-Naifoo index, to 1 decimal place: 11.4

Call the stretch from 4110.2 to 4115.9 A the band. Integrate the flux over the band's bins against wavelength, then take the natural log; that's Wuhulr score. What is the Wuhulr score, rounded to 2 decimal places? 4.00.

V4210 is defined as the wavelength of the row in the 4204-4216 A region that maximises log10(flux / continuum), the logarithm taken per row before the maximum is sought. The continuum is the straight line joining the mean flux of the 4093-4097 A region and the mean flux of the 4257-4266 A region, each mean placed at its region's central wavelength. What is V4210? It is 4212.74 A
